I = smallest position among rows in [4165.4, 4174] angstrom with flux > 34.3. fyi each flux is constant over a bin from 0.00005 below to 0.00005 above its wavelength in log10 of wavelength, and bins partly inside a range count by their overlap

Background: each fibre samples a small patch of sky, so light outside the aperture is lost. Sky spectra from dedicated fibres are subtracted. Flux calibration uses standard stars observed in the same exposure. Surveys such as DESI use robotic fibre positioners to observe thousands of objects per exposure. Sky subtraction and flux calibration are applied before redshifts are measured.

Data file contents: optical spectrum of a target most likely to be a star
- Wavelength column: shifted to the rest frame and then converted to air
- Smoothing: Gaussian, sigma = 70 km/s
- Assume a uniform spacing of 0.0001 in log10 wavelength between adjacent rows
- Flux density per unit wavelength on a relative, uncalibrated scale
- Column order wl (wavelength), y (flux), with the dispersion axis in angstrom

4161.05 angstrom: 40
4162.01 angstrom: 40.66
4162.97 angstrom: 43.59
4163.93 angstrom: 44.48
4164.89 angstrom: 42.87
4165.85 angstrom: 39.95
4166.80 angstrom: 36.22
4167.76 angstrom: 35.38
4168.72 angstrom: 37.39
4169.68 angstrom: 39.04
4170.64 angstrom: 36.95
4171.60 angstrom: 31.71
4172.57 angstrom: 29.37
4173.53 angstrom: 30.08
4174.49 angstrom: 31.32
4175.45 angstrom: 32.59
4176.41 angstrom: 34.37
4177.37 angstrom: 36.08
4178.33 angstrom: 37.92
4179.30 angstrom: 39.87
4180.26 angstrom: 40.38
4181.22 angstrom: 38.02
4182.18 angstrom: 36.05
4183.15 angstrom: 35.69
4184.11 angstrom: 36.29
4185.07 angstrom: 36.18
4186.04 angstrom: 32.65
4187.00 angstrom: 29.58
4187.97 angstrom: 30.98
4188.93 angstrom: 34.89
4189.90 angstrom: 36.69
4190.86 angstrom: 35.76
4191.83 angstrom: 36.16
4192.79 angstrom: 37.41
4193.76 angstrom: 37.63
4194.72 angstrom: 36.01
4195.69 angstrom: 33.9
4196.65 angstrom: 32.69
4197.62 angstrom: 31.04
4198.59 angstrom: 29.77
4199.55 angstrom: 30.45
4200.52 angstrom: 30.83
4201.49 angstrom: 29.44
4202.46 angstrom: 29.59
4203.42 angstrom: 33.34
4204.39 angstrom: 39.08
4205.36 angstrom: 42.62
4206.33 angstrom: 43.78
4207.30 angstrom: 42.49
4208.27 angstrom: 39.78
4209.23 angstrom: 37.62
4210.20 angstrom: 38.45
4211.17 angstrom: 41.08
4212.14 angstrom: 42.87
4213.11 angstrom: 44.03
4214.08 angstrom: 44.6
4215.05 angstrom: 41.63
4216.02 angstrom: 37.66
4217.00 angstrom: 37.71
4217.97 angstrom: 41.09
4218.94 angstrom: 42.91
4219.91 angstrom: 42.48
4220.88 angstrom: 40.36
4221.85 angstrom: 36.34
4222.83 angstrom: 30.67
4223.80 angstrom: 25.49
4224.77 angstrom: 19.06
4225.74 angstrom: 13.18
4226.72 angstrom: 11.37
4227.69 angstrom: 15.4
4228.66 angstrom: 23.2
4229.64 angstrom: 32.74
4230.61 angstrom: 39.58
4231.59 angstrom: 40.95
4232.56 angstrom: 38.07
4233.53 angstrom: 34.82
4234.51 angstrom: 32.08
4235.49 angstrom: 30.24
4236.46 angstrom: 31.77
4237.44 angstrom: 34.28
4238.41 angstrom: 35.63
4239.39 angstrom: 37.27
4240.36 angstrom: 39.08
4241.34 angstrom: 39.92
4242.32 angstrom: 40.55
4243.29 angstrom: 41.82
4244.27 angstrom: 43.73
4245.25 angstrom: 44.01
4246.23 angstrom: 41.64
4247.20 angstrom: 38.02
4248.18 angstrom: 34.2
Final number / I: 4165.85 angstrom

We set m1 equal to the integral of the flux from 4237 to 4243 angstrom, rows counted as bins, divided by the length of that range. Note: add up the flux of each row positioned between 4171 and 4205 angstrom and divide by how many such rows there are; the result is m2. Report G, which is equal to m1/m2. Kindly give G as 1.11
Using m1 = 38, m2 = 34.1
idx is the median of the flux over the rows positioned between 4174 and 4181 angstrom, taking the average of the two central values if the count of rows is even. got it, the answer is 36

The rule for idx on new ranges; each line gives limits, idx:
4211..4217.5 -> 42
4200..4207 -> 33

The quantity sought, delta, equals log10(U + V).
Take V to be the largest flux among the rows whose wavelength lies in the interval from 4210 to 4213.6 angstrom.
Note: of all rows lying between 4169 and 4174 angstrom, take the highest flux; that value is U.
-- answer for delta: 1.92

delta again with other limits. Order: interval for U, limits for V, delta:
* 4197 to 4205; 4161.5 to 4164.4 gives 1.92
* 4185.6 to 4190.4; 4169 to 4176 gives 1.88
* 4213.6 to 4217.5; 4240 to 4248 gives 1.95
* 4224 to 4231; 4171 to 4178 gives 1.88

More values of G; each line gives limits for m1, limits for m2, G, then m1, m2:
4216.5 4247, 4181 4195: 0.97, 34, 35.3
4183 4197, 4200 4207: 0.98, 35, 35.5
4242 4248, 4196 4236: 1.20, 41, 34.4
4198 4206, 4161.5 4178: 0.91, 33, 36.6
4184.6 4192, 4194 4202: 1.07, 34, 31.8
